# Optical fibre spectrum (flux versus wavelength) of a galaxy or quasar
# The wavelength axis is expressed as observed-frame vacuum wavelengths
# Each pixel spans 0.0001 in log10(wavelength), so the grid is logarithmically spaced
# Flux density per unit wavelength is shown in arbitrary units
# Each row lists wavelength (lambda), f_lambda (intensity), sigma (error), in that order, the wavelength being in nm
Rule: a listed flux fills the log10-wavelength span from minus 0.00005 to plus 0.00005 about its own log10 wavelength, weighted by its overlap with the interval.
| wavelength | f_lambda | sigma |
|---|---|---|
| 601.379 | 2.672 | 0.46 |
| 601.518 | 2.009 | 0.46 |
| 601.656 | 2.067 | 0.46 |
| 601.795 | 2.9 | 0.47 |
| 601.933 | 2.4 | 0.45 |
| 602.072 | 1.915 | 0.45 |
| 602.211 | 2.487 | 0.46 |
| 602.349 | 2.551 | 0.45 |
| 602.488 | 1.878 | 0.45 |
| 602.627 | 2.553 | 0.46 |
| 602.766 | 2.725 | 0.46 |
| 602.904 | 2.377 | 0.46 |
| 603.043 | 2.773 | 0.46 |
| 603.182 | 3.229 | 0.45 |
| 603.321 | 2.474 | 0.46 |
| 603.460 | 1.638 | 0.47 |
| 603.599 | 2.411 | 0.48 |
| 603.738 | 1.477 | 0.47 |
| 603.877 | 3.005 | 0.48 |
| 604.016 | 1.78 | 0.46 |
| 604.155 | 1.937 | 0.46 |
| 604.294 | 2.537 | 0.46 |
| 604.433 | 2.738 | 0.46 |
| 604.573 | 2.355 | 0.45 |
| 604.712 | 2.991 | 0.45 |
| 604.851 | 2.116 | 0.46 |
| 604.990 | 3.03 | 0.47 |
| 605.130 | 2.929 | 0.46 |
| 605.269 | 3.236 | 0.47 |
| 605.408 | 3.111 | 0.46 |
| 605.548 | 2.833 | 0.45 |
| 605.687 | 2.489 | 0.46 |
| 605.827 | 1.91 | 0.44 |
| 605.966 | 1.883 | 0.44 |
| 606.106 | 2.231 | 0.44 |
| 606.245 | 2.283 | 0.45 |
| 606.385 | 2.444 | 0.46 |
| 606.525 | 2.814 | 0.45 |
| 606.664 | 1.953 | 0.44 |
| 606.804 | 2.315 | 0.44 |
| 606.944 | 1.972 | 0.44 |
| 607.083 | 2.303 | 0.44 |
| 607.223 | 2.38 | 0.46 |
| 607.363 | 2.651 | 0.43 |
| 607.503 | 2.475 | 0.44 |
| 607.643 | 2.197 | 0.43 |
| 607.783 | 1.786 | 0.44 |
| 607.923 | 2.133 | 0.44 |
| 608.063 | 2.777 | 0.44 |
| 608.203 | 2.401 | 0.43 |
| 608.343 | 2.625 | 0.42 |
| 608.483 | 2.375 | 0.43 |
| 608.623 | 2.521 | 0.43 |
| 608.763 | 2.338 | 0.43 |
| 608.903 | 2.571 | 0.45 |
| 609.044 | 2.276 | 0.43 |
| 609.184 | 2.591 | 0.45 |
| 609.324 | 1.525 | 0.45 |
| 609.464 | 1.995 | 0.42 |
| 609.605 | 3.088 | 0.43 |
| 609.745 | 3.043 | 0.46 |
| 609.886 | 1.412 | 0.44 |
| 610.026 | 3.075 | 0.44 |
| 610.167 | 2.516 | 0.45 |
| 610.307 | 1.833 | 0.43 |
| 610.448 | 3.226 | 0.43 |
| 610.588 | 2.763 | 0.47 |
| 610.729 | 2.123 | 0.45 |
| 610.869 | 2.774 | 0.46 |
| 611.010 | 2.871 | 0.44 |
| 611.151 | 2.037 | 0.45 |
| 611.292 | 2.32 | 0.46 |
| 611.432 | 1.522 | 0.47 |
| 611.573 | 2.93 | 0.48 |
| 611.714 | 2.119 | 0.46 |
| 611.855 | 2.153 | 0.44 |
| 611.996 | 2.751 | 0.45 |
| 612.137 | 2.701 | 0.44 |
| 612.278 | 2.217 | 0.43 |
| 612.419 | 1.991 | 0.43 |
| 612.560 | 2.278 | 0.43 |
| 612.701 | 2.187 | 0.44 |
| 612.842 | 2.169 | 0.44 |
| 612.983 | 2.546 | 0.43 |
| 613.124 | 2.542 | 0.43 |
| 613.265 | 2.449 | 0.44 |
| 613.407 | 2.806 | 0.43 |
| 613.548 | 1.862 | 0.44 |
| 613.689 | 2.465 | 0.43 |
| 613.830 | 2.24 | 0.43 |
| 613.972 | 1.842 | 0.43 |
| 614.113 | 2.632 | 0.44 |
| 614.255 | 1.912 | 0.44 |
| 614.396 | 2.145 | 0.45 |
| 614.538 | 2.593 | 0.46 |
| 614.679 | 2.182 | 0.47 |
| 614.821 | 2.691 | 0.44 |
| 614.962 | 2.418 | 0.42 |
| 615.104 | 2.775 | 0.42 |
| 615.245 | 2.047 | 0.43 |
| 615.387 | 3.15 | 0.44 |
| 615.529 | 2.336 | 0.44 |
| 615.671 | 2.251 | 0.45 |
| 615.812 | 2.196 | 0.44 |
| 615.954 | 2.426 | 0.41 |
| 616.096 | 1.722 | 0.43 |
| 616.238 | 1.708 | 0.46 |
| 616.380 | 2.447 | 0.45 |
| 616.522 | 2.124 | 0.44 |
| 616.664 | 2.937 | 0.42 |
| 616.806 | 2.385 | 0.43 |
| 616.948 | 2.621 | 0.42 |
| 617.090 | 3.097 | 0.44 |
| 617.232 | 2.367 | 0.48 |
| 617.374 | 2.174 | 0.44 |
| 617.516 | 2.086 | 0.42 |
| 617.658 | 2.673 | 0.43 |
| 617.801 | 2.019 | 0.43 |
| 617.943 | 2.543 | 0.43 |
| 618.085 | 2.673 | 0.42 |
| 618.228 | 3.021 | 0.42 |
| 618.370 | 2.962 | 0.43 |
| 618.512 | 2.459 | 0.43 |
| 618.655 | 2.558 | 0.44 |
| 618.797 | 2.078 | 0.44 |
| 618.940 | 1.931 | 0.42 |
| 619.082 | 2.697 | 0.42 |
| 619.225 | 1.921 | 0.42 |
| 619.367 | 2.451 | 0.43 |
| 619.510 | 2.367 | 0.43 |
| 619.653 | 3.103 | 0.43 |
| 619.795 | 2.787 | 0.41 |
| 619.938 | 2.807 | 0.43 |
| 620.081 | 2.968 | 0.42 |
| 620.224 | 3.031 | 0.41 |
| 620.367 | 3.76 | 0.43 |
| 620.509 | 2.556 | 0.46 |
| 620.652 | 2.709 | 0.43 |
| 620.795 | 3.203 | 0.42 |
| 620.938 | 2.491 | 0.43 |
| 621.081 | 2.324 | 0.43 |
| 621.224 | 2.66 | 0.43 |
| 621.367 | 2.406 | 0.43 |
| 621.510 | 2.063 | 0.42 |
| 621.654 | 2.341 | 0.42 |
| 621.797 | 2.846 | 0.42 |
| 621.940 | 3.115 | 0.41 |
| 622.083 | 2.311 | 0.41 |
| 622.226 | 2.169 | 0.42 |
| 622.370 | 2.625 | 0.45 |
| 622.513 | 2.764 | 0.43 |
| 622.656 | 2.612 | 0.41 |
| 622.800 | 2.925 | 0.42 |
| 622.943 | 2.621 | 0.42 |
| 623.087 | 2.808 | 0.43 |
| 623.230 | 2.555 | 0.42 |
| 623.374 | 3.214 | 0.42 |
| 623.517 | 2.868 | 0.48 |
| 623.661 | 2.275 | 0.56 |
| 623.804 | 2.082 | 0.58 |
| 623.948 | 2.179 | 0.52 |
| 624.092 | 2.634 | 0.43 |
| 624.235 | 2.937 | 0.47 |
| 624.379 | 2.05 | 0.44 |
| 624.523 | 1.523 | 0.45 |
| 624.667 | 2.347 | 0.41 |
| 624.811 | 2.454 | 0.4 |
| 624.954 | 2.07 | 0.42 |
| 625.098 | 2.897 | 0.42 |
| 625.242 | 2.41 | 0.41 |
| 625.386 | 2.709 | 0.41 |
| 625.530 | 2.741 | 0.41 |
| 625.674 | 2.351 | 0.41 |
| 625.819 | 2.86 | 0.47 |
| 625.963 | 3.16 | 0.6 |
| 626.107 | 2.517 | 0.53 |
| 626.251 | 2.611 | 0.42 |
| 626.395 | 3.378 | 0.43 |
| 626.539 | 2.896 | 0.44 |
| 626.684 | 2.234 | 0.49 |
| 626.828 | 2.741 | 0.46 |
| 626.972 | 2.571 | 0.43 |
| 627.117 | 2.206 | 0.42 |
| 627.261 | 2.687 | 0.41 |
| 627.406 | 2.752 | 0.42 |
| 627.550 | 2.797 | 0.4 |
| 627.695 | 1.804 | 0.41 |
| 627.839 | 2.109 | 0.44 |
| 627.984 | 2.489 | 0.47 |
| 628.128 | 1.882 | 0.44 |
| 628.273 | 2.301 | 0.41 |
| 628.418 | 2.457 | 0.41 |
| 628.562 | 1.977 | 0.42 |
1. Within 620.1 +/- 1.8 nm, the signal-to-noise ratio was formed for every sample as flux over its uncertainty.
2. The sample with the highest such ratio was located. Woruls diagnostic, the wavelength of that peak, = 620.367 nm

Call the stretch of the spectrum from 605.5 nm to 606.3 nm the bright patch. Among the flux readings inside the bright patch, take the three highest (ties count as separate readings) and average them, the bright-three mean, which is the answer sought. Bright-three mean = 2.5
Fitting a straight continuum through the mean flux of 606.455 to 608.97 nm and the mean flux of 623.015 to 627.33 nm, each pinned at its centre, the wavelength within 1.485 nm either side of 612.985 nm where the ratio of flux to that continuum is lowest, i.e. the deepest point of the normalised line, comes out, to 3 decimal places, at 613.972 nm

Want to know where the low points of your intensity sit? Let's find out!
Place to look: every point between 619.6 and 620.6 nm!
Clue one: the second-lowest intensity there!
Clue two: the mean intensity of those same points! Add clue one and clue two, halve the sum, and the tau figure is 2.9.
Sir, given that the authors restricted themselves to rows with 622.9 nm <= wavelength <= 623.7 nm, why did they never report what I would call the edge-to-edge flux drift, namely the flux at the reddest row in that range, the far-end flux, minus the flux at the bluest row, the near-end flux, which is -0.35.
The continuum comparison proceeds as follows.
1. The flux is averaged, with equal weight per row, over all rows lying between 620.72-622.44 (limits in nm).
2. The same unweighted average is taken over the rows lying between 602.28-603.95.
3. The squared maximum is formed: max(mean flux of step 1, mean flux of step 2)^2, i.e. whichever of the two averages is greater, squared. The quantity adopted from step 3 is 6.5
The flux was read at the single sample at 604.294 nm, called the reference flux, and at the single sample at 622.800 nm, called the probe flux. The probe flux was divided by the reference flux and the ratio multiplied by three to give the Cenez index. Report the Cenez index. 3.46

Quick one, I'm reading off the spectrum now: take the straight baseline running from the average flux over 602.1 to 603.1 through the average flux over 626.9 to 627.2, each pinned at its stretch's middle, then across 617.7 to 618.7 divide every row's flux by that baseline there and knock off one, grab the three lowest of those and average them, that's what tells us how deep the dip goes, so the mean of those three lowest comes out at -0.03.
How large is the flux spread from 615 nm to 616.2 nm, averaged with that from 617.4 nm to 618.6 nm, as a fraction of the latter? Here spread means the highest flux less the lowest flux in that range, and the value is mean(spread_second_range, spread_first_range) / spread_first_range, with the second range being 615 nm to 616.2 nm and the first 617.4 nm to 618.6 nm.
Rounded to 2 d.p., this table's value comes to 1.21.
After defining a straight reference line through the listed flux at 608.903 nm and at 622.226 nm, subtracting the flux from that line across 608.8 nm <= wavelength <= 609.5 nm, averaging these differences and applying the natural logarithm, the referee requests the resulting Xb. -1.0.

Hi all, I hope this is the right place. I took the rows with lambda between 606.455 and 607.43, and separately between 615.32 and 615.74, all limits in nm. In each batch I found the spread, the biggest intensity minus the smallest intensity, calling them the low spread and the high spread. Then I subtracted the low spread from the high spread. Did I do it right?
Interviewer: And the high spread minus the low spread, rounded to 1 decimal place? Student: 0.0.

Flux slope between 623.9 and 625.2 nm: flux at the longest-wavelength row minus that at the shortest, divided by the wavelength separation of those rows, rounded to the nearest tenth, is 0.6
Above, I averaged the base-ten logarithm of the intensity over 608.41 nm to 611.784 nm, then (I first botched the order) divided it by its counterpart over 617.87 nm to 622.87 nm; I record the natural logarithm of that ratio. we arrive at -0.11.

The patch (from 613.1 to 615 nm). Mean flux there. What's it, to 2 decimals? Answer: 2.34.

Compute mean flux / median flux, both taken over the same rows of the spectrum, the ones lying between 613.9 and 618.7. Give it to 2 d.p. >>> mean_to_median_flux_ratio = 1.00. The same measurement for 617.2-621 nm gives 1.02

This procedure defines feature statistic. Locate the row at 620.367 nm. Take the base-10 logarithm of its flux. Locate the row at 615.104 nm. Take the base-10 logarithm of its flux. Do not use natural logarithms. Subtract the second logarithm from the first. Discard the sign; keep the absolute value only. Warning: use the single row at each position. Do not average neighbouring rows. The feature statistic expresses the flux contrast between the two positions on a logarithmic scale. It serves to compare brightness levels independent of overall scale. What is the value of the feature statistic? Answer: 0.13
